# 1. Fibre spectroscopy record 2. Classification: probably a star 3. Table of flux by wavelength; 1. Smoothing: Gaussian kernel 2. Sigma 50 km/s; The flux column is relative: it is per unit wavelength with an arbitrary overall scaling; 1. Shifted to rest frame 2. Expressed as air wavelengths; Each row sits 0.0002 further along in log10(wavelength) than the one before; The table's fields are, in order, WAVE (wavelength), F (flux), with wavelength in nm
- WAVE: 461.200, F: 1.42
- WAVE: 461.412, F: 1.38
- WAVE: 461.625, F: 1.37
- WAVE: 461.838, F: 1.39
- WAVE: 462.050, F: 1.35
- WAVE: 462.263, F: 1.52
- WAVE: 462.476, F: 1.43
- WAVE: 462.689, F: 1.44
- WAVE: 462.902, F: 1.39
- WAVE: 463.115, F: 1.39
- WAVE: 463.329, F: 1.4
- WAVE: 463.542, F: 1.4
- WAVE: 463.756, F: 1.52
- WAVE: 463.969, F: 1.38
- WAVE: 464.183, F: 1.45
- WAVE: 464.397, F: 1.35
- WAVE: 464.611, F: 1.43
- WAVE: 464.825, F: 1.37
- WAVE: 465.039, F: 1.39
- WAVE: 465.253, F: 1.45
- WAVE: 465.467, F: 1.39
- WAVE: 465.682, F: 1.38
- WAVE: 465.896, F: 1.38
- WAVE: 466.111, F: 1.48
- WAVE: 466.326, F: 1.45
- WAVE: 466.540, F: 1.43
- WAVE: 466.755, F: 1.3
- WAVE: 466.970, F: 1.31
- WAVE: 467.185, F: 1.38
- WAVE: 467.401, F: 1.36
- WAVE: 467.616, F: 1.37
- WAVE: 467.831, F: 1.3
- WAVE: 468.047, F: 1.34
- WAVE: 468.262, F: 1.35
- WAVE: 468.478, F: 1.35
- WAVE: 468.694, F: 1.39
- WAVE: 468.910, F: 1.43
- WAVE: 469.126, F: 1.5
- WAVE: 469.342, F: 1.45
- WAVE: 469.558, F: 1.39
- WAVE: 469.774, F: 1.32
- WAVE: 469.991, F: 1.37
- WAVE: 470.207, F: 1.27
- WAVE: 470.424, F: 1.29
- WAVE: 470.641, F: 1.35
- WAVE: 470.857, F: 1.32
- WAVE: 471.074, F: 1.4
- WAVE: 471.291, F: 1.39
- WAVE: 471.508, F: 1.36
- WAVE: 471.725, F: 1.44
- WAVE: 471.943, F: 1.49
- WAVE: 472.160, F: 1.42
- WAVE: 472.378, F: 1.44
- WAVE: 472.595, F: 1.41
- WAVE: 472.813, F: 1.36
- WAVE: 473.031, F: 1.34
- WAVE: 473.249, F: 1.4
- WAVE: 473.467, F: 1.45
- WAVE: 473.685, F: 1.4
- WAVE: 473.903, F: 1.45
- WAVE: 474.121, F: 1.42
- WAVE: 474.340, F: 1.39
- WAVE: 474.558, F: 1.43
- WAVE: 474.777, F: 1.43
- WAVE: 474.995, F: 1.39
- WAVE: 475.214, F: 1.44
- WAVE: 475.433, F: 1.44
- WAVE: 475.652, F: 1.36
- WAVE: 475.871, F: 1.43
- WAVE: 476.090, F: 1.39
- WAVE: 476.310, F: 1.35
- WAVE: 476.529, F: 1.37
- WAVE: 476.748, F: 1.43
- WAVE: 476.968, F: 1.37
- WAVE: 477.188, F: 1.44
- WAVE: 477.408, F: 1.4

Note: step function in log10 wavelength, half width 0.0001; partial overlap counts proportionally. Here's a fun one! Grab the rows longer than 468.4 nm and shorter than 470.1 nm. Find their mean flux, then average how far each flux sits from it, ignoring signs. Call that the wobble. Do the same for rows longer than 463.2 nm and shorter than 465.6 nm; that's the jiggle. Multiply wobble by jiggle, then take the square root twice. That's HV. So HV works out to 0.202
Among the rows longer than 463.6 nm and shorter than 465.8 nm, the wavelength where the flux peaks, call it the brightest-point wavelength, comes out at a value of 463.756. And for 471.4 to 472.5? 471.943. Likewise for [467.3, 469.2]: 469.126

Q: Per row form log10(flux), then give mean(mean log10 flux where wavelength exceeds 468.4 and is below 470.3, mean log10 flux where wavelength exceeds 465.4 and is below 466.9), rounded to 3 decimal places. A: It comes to 0.144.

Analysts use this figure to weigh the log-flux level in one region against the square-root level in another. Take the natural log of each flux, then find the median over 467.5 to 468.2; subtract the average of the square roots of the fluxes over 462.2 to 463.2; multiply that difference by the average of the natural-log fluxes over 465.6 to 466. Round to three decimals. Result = -0.291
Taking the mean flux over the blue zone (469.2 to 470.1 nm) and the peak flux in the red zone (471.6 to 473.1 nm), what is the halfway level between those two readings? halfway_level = 1.44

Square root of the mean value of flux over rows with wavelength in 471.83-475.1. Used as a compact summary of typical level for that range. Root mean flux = 1.19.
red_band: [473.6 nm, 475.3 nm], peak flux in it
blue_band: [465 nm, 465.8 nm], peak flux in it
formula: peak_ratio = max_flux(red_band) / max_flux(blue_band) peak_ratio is 1.00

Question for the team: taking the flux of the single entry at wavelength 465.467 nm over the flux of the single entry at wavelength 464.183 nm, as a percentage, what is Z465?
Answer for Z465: 96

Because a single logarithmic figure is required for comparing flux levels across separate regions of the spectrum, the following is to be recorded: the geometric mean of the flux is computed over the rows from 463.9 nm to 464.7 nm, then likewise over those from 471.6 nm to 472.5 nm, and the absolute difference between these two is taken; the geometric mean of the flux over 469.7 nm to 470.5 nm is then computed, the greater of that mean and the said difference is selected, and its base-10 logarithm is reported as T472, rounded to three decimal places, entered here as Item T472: 0.118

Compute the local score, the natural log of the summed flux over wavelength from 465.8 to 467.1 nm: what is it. 2.12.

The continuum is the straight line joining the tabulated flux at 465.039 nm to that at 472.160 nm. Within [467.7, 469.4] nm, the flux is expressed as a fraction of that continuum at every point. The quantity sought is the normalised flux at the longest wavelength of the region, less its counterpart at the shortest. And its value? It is 0.10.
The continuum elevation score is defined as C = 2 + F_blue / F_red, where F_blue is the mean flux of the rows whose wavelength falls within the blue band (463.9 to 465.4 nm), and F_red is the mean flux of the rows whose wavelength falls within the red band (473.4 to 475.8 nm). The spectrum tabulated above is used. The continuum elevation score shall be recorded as 2.989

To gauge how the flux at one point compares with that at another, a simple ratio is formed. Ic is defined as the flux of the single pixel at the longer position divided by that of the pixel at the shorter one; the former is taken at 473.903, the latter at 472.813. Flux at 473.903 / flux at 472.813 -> 1.07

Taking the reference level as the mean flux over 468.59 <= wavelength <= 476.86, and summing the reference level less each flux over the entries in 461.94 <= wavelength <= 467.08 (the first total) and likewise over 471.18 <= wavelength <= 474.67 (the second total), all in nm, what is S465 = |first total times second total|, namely 0.06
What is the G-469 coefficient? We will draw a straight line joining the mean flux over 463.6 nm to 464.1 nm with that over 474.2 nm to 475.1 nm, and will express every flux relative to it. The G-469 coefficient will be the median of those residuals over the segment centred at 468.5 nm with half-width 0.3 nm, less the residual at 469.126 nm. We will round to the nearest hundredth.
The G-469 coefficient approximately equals -0.15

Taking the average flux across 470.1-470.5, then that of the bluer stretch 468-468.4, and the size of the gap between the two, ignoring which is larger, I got 0.07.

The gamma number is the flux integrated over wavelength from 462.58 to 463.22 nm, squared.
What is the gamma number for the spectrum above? 0.81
